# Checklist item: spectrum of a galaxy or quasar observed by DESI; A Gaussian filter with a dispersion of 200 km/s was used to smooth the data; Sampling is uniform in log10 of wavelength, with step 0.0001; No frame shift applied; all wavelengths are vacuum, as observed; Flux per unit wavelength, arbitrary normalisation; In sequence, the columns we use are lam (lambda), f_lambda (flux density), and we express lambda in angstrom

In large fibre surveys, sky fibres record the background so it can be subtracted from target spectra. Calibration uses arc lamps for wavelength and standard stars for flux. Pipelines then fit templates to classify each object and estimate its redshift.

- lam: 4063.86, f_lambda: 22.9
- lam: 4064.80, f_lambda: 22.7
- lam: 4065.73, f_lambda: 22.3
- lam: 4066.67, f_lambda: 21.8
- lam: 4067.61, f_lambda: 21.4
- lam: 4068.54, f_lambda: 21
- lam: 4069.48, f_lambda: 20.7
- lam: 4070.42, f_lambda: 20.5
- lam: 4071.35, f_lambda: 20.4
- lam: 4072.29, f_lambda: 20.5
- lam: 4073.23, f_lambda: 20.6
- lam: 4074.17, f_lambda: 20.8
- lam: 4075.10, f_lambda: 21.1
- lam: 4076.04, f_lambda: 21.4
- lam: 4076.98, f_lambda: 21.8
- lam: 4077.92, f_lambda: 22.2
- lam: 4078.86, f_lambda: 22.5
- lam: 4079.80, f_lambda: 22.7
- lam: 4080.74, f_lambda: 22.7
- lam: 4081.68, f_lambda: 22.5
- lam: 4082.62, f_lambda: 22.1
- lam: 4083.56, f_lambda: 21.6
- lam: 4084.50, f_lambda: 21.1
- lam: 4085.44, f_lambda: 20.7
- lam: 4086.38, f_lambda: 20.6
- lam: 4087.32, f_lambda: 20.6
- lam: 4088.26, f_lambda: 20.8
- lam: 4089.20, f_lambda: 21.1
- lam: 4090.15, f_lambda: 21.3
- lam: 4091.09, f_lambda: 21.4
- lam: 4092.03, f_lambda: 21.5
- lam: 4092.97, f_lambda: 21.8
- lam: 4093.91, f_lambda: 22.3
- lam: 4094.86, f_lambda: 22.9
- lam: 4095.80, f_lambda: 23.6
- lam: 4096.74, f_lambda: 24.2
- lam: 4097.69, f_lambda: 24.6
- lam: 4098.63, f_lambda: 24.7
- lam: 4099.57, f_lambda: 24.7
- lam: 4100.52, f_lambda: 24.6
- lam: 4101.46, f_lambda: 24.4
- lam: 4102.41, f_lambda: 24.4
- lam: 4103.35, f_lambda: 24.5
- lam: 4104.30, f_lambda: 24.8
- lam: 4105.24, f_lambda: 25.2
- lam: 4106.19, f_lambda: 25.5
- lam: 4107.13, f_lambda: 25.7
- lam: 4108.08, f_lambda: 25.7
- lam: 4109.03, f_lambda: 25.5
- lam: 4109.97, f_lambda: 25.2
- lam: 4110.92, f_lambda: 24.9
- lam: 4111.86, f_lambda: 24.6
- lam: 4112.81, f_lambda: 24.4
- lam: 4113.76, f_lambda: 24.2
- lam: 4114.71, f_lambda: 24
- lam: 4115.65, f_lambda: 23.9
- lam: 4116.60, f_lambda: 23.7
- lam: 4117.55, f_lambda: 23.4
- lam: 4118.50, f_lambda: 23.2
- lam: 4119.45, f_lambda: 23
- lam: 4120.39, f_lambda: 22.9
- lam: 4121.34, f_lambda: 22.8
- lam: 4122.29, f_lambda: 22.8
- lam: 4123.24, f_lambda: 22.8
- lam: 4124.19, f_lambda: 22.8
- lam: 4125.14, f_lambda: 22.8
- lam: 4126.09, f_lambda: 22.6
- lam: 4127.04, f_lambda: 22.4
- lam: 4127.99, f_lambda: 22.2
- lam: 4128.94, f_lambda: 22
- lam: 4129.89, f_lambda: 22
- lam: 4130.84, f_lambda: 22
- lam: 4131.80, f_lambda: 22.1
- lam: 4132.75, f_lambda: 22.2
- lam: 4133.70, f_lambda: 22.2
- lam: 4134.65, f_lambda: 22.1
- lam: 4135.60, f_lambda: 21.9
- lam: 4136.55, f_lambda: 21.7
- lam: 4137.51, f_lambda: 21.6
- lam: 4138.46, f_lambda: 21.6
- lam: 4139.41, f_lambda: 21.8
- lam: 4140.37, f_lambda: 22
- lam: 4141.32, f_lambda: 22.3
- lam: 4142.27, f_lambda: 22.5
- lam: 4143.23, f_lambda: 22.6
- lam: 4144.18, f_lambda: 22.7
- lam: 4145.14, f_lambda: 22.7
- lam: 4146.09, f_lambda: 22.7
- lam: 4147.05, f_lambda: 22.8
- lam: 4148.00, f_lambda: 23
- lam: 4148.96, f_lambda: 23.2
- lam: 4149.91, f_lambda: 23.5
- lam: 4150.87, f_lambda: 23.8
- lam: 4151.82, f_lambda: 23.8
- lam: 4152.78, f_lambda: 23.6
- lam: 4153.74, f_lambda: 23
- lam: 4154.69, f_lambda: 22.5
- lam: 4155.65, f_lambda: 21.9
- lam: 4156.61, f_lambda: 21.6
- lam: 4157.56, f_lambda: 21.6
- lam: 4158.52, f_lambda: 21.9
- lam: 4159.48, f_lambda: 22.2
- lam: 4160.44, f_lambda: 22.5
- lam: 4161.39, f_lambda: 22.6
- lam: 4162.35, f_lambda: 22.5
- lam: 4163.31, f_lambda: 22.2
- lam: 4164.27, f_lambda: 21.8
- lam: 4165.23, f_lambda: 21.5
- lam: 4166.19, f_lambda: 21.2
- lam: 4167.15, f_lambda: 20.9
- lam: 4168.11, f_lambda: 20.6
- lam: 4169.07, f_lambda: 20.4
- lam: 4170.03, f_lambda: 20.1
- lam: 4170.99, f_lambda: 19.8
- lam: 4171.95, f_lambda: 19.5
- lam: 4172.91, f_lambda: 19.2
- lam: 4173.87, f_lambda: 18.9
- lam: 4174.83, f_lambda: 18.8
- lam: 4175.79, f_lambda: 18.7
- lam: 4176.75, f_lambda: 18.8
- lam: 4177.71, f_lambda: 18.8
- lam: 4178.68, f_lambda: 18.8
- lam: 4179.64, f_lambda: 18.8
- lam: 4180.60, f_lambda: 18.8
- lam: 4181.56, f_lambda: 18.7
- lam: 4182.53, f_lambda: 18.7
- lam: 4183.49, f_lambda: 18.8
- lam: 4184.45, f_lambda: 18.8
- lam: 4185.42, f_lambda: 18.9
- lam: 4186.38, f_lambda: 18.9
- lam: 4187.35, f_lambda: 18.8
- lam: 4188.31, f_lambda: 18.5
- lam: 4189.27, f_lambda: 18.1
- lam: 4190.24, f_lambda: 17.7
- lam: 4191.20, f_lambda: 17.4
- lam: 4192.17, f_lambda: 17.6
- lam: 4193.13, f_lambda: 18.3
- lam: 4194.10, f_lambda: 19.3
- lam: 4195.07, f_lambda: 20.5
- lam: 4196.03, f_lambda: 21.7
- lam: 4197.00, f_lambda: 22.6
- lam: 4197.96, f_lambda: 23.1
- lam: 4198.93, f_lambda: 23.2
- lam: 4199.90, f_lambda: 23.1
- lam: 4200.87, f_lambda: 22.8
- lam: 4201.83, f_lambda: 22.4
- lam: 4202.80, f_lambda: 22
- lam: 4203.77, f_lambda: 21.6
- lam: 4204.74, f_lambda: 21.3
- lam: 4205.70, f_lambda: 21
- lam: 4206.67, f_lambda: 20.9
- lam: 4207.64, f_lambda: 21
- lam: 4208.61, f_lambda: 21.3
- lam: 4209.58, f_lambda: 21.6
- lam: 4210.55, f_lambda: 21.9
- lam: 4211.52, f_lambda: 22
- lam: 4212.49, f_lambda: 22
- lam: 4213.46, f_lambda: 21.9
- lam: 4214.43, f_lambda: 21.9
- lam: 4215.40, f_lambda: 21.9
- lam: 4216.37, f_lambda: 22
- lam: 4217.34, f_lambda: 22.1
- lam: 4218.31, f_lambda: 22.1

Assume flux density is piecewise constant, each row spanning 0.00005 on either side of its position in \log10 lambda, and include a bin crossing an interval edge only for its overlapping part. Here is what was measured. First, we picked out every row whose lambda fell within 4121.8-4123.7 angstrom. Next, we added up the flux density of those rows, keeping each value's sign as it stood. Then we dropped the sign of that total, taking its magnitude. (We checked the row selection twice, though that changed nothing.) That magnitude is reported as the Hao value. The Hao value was 45.6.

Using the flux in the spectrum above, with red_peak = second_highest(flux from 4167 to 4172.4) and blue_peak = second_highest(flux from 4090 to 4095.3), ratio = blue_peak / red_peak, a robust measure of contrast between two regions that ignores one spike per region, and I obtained 1.08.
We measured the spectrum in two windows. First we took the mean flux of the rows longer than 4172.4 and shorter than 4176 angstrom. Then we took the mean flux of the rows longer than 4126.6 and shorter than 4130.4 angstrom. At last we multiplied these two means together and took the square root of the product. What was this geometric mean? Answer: 20.5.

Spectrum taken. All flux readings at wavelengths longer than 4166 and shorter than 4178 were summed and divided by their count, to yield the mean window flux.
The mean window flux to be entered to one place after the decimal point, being 19.7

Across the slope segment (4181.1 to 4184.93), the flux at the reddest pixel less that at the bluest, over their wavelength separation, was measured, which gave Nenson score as 0.0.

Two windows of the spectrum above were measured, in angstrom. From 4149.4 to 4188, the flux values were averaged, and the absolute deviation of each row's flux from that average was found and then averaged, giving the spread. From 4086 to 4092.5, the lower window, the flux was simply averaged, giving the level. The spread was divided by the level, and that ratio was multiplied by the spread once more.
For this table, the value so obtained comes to 0.12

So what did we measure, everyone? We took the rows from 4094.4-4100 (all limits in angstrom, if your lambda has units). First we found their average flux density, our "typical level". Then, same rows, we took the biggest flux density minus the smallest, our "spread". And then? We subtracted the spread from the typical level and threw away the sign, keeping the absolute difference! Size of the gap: 22.3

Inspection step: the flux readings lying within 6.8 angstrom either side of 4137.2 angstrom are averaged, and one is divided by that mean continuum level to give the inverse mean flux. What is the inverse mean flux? 0.045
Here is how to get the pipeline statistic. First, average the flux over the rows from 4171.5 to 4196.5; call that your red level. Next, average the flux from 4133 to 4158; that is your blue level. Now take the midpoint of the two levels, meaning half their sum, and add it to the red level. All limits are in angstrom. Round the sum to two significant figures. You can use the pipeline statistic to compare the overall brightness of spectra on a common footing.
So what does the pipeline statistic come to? 40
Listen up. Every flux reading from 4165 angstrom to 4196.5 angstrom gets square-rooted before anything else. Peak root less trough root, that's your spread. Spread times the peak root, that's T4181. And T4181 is 2.3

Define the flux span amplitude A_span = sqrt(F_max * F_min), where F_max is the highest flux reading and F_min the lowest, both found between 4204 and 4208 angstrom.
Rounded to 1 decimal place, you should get 21.1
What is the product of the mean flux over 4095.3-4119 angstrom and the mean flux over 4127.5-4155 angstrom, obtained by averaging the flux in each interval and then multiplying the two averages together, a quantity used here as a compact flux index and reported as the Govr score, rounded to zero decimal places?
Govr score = 552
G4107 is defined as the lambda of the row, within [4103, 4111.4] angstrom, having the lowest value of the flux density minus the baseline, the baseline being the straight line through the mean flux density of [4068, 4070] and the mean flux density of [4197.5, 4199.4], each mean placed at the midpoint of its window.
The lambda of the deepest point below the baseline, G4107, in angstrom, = 4103.35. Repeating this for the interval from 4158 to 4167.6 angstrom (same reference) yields 4167.15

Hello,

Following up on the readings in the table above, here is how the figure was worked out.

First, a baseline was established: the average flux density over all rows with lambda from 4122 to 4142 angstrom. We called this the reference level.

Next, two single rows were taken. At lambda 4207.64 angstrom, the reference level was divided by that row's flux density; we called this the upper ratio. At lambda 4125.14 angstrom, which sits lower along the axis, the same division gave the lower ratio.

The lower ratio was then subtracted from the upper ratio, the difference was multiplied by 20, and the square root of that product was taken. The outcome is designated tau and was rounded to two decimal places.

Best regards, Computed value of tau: 1.29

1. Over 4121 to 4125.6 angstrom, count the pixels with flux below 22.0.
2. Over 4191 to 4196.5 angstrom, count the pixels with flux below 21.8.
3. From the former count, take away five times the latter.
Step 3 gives -30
